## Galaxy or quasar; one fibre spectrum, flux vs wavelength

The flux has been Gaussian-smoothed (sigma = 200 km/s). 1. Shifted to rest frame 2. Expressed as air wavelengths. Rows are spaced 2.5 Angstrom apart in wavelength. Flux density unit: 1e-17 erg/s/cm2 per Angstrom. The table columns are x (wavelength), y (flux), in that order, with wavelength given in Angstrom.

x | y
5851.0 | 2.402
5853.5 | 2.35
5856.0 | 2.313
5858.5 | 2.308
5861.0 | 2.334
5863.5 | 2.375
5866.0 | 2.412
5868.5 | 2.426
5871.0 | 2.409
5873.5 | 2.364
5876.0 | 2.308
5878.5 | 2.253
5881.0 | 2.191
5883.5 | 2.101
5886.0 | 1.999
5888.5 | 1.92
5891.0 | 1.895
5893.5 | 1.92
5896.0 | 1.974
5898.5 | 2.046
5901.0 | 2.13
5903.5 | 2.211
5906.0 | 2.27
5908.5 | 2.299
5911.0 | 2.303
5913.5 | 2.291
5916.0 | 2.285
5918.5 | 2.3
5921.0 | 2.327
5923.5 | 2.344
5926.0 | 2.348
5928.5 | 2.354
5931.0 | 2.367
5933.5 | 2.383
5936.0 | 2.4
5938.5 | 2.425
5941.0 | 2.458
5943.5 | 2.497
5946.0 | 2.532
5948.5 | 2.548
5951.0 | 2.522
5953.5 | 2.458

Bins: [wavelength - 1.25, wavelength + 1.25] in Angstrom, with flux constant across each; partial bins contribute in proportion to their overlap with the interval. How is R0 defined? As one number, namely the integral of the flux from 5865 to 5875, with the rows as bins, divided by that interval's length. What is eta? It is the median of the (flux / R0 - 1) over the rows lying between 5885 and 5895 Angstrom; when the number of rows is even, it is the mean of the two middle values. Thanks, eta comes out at -0.20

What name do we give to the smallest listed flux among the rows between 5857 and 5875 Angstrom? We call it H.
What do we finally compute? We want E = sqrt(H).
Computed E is 1.52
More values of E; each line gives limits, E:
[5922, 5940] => 1.53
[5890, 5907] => 1.38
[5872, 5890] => 1.39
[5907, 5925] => 1.51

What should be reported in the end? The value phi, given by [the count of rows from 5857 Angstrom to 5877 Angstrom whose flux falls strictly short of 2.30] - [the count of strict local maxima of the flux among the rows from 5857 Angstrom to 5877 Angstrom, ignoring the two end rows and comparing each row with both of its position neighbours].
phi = -1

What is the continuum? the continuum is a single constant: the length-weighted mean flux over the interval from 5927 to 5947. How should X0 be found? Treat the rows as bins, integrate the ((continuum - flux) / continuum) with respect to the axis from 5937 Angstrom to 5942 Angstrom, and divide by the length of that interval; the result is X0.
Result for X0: -0.01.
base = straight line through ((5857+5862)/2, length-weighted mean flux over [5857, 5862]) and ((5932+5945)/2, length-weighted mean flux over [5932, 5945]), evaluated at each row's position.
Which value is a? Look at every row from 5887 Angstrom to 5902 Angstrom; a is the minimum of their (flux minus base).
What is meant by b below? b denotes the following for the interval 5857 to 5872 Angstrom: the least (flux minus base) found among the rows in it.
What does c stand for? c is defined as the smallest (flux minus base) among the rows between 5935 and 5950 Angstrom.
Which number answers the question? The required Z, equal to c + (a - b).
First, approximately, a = -0.47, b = -0.01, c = -0.030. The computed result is -0.49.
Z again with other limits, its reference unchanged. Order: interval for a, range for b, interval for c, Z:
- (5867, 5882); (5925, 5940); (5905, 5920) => -0.21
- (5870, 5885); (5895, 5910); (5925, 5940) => 0.08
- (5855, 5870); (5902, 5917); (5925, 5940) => 0.09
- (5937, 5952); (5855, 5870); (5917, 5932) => -0.10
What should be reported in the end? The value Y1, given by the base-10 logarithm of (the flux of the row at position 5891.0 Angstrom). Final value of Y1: 0.278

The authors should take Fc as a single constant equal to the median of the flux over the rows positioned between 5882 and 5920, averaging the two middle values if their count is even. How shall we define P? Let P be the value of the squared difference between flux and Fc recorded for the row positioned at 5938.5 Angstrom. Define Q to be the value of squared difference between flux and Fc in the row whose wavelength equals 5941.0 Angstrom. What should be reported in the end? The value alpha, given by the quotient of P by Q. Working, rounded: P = 0.087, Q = 0.108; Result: 0.8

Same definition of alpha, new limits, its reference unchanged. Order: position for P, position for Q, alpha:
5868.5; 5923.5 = 1.9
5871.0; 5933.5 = 1.2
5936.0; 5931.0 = 1.3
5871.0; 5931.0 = 1.4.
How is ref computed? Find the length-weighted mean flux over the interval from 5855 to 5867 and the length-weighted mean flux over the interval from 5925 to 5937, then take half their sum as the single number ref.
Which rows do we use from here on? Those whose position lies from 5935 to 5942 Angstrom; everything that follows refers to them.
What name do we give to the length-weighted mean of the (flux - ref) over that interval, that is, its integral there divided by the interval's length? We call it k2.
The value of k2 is 0.07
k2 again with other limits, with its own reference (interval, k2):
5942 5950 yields 0.16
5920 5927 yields -0.02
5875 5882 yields -0.11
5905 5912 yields -0.07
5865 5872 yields 0.06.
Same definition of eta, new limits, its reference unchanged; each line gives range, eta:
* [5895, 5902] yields -0.15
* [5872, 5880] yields -0.04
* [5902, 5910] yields -0.05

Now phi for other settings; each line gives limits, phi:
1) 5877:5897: 8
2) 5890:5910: 8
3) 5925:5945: 0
